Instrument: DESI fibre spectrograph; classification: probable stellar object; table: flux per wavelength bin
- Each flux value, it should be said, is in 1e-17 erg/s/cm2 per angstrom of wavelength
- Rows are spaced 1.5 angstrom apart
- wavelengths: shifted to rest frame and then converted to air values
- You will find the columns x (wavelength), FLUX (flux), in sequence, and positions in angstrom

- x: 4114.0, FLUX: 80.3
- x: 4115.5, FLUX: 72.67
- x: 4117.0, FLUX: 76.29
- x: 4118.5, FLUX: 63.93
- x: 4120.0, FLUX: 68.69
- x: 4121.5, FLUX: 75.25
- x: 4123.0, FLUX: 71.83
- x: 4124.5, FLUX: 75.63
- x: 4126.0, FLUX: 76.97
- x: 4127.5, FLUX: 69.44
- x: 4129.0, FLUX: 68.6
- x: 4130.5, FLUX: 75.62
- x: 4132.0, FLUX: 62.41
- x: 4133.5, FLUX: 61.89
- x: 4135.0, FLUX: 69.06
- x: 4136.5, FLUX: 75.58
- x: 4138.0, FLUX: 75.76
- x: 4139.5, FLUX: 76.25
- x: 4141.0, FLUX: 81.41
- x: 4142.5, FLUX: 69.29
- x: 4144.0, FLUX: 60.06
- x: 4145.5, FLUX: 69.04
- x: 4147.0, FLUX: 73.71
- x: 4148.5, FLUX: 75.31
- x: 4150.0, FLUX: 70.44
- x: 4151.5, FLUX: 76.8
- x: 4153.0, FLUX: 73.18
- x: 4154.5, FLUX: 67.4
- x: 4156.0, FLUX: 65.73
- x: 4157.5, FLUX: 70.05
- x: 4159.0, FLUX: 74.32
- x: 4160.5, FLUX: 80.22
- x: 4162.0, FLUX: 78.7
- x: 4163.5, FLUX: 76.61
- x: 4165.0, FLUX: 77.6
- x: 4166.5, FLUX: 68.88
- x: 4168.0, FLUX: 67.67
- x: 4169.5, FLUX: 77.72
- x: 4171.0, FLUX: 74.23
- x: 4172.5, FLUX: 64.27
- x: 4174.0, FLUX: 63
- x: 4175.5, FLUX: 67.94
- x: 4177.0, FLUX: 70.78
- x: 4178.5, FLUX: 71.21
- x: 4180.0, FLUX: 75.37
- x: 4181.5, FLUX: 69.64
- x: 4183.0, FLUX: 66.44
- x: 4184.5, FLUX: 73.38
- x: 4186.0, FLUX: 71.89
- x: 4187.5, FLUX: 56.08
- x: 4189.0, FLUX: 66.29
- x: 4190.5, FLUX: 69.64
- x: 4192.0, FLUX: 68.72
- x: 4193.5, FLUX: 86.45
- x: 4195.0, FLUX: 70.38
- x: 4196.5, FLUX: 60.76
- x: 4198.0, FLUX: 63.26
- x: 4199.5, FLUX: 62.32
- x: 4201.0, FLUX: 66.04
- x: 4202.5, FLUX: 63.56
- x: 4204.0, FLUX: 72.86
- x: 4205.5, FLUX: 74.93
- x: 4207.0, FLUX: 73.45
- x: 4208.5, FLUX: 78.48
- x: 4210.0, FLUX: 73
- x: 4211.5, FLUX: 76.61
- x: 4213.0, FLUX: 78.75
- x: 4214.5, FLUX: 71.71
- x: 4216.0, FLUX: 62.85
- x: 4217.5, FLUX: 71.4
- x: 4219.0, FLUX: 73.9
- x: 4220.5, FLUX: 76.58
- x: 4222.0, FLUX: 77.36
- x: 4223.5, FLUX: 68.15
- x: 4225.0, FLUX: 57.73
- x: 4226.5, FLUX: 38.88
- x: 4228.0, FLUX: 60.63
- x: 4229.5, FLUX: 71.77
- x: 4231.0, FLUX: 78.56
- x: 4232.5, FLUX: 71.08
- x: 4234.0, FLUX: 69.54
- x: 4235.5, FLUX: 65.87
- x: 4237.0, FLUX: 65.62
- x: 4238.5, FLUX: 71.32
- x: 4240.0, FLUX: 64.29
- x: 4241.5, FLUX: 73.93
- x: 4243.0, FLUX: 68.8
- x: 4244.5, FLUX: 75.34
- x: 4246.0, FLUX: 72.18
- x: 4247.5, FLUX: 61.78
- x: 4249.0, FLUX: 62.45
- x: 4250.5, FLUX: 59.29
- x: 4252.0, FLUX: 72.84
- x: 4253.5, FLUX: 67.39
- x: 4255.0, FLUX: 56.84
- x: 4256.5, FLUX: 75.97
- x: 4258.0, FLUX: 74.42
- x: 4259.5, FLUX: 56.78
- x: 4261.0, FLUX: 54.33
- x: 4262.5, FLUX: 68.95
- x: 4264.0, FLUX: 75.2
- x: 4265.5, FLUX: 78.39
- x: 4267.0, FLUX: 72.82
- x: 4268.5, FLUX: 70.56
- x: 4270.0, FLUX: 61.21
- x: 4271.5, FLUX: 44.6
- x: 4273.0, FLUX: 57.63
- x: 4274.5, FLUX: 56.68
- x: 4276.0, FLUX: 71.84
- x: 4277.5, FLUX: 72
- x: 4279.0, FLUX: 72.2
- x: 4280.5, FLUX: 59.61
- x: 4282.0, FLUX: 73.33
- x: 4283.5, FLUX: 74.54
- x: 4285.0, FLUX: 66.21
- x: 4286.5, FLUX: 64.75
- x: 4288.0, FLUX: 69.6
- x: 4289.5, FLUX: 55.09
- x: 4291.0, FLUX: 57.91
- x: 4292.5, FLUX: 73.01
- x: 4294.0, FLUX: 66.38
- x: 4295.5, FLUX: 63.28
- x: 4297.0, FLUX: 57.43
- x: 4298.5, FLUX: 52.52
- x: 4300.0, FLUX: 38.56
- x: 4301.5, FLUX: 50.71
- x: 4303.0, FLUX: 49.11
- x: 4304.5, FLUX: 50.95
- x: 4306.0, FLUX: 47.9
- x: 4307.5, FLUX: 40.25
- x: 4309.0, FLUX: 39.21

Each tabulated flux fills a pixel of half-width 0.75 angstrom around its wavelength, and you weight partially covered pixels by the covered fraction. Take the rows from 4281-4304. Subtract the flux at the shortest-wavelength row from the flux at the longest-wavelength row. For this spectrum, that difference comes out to -24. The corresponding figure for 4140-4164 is -5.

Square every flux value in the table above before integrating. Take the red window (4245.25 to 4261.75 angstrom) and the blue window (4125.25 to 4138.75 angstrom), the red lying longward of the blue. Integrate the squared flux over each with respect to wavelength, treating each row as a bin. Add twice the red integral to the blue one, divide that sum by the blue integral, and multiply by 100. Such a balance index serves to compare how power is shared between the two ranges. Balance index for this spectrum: 308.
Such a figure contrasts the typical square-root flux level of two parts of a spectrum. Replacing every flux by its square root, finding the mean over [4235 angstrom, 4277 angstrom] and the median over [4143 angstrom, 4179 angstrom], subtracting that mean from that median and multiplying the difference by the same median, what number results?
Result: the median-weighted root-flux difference 2.5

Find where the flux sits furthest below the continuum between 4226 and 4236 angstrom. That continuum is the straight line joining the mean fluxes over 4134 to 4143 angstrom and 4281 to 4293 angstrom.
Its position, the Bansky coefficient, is 4226.5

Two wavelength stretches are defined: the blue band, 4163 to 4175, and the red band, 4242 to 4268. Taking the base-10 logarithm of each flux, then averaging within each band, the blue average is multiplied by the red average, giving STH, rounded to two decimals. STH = 3.39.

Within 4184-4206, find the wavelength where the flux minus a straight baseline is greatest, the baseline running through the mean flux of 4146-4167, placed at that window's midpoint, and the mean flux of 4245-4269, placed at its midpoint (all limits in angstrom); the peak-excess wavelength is 4193.5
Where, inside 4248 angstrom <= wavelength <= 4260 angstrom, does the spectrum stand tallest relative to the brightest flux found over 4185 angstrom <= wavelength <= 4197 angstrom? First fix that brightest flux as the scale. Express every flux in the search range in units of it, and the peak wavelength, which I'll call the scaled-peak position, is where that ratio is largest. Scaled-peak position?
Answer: 4256.5 angstrom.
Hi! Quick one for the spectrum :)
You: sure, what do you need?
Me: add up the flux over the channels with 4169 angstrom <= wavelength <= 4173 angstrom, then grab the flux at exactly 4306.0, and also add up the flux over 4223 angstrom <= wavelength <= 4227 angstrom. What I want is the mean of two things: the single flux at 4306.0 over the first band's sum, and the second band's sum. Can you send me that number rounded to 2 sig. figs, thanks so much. 82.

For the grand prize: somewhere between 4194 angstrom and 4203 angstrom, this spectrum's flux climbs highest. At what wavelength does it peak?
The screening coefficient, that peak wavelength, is 4195.0 angstrom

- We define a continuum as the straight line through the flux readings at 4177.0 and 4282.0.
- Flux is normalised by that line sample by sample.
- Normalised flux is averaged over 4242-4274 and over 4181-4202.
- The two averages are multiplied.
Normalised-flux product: 0.87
